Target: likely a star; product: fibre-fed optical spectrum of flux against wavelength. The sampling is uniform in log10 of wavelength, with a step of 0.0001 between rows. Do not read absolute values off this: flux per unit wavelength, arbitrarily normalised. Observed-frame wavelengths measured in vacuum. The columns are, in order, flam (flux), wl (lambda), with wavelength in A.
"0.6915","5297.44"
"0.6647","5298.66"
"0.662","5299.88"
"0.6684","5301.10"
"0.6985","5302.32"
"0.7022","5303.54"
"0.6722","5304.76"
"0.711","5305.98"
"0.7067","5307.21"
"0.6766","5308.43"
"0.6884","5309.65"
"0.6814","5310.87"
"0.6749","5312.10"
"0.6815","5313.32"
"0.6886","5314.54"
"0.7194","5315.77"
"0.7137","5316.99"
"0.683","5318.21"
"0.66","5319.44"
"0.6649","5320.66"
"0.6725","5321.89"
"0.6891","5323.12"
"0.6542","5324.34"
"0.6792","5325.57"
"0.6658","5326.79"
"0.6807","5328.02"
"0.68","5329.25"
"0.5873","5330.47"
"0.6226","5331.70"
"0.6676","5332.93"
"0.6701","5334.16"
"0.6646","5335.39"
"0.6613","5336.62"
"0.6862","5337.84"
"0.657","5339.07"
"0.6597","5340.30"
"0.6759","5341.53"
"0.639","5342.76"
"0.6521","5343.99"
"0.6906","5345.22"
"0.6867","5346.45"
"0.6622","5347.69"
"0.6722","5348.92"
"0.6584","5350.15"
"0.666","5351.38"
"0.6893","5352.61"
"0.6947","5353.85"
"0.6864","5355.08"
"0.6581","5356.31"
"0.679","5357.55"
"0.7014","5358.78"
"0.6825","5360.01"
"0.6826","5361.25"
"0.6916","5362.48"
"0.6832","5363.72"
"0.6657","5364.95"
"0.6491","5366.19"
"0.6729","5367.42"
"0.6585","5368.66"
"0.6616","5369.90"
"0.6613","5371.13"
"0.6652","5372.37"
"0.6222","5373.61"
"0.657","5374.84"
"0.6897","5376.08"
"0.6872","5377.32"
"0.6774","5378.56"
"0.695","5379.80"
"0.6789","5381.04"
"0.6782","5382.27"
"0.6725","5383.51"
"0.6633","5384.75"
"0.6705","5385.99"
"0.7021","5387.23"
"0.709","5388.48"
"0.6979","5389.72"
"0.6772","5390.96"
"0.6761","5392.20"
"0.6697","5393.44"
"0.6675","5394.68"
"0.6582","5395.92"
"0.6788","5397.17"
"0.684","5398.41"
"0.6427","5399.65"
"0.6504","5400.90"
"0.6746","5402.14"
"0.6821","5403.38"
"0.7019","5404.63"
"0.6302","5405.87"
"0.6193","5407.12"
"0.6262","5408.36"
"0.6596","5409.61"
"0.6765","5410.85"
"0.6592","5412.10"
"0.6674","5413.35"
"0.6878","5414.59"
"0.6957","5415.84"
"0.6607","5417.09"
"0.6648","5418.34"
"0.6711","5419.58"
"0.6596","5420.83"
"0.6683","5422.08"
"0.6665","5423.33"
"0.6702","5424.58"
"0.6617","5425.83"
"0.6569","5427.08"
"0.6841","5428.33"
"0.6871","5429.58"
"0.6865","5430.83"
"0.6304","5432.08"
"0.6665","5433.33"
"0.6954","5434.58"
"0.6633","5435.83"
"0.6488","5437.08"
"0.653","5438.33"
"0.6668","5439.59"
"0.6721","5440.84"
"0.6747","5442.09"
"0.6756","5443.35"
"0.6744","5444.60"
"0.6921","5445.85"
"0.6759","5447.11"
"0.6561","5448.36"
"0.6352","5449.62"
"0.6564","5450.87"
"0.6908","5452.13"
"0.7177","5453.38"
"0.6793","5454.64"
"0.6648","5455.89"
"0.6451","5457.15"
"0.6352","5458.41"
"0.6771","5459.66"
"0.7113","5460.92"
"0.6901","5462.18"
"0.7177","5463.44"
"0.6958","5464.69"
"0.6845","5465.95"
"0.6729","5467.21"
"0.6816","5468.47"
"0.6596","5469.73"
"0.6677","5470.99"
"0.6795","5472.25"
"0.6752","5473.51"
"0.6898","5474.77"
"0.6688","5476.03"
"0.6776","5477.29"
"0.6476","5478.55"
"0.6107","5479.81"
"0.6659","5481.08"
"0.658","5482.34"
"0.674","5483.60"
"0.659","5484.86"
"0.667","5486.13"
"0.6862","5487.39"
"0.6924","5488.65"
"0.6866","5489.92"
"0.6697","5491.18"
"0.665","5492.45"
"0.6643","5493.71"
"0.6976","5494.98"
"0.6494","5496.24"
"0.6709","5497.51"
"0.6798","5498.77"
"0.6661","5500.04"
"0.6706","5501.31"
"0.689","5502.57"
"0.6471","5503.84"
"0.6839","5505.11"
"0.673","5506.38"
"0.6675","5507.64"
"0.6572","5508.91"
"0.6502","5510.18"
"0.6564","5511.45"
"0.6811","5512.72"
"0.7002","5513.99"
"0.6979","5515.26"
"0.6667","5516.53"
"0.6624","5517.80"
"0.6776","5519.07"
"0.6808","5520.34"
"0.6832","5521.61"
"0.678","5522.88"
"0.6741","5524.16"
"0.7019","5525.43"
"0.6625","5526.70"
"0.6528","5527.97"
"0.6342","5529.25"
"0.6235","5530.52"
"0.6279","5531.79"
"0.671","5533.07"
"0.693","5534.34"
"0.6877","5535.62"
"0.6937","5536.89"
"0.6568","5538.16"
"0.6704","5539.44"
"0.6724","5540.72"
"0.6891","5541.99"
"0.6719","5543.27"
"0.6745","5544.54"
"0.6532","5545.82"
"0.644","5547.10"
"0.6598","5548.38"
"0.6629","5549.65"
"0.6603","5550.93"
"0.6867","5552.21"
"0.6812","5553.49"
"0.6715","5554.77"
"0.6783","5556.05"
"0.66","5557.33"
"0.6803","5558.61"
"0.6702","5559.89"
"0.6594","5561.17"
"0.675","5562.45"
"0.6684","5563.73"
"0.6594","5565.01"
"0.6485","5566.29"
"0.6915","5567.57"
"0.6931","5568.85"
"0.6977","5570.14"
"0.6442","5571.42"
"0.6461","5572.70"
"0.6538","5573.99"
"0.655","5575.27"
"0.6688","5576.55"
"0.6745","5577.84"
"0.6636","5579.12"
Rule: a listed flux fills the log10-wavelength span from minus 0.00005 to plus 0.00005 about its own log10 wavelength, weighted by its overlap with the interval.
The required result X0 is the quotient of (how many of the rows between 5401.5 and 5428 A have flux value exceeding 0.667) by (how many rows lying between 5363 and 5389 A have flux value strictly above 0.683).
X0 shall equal 1.7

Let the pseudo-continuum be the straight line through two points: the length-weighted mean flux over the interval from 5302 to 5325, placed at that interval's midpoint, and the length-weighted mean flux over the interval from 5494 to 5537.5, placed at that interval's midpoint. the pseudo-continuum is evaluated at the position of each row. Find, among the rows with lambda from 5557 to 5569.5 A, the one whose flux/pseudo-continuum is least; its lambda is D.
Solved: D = 5566.29 A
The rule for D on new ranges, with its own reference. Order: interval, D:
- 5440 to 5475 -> 5449.62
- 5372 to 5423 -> 5407.12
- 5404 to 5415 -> 5407.12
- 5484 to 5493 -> 5484.86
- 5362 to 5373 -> 5366.19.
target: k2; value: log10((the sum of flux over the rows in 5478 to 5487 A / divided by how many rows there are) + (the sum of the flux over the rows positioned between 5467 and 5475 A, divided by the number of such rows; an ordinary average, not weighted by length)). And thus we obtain 0.124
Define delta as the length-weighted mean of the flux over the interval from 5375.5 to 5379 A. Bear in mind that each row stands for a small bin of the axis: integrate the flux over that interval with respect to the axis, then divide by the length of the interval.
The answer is 0.684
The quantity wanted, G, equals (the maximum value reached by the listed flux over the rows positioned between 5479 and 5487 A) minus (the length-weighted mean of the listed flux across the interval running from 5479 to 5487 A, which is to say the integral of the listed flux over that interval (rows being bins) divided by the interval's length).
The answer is 0.0177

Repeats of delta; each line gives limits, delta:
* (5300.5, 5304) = 0.690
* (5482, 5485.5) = 0.664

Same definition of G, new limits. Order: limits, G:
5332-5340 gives 0.0204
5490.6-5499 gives 0.0269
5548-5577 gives 0.0291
